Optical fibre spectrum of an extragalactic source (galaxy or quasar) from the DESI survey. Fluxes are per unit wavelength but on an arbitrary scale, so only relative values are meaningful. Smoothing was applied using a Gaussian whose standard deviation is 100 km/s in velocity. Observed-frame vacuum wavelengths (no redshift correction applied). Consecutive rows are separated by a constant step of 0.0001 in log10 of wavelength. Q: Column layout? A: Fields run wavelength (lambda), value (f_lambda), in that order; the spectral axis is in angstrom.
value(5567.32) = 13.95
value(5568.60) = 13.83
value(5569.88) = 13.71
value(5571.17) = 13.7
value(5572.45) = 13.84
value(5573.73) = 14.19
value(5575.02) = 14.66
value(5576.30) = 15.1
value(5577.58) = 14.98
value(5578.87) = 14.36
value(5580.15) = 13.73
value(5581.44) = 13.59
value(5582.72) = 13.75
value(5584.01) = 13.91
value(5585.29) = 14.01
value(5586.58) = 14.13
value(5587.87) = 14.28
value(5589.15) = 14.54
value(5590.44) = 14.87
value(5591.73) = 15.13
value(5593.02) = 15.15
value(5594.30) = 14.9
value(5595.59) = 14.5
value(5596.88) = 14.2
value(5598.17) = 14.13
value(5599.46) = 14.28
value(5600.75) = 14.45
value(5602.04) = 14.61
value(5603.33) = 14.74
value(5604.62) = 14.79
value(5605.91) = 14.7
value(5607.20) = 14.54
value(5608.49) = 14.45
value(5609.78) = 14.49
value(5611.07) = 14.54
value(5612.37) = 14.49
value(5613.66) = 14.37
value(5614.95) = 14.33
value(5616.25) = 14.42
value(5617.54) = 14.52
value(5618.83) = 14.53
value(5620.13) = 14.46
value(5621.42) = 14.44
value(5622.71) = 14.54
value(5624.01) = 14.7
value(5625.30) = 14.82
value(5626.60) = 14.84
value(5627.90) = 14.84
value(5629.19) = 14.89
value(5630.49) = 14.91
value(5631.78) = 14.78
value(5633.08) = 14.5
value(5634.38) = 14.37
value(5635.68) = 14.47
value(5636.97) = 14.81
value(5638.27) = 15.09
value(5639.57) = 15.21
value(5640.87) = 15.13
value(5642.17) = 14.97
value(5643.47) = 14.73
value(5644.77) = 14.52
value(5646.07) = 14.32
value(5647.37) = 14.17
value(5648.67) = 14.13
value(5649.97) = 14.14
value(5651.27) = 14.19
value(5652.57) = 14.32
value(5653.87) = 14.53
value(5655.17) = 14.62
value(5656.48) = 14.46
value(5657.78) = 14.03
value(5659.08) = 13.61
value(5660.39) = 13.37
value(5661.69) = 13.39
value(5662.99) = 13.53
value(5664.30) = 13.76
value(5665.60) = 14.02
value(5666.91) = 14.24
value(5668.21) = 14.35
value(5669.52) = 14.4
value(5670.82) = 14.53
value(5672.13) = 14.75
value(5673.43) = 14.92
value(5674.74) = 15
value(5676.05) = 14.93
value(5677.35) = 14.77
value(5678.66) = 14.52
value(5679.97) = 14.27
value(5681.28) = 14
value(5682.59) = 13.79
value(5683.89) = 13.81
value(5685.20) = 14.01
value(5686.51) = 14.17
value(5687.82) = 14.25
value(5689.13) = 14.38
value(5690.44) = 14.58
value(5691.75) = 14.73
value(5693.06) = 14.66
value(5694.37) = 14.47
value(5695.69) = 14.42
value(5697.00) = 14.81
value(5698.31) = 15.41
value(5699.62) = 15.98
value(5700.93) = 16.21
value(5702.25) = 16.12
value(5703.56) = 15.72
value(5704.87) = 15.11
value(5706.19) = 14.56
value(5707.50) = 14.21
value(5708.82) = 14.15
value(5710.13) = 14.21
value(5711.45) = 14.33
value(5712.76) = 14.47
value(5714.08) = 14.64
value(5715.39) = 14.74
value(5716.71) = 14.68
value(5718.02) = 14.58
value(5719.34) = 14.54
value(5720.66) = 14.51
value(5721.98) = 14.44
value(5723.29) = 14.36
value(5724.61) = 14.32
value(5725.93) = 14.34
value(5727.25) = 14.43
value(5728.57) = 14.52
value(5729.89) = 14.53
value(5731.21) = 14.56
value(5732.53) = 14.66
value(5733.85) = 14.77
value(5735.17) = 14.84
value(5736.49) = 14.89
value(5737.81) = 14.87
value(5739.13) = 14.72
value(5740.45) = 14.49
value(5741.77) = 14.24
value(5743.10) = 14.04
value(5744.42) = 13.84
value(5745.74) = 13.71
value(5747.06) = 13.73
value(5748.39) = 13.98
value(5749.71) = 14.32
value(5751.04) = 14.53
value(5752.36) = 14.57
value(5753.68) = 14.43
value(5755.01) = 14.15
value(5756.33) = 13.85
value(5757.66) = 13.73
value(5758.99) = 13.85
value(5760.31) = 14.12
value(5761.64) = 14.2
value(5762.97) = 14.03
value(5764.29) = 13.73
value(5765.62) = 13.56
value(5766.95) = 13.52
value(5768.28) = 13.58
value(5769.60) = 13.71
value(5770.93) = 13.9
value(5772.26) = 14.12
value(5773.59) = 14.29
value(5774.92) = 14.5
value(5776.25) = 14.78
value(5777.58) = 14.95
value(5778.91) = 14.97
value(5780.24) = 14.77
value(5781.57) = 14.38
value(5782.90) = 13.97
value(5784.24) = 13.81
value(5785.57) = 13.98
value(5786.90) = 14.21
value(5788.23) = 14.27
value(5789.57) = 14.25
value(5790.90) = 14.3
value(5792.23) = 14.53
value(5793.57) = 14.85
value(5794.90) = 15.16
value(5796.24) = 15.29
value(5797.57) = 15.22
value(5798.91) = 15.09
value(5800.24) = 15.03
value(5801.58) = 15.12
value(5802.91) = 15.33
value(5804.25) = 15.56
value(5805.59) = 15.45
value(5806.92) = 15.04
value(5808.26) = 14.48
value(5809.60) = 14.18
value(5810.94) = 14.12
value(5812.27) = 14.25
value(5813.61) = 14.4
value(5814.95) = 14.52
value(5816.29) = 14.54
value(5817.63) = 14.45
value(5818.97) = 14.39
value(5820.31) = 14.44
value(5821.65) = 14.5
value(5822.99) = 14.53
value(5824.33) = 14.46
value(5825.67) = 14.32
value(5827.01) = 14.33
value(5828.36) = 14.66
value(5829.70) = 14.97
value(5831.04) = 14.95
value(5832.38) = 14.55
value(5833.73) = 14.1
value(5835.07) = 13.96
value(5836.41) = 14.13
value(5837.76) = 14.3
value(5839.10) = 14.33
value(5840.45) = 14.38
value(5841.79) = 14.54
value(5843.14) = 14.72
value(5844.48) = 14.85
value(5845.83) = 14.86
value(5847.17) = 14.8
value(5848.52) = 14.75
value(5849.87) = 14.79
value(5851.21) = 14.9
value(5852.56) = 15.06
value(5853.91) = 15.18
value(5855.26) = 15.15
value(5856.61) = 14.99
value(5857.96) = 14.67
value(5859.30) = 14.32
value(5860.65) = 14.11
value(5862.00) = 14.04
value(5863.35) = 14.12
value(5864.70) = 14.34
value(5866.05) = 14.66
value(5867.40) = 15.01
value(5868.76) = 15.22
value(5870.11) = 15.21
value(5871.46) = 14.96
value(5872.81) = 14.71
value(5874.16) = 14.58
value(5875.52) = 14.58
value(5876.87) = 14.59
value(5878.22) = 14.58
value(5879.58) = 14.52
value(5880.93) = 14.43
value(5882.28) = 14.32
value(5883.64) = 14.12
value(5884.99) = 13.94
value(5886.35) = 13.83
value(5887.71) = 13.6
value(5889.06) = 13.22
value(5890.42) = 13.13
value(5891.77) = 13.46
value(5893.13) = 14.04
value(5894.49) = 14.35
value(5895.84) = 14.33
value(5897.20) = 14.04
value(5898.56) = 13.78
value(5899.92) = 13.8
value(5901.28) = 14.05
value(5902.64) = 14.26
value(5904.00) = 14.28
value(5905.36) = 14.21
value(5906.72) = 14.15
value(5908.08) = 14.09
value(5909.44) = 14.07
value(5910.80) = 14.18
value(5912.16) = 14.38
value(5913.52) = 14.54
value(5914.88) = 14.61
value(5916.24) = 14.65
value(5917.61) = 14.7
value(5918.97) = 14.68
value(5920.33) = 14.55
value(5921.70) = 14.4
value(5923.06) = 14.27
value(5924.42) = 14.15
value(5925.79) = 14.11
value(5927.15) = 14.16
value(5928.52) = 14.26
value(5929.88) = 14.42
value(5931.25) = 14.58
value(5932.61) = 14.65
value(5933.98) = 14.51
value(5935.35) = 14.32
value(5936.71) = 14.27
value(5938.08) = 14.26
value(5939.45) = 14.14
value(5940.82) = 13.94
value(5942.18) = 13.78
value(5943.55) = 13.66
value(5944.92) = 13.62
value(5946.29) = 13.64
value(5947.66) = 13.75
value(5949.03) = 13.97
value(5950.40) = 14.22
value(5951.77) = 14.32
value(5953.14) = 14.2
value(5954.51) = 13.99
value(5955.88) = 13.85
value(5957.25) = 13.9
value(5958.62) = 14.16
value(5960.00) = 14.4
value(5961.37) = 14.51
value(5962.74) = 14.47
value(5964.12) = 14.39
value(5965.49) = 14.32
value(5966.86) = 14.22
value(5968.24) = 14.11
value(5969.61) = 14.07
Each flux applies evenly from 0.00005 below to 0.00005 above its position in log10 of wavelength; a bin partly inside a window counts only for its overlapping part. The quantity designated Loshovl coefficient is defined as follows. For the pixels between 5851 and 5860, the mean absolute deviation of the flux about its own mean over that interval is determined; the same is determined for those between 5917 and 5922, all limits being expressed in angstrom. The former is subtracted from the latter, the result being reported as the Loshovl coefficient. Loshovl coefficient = -0.12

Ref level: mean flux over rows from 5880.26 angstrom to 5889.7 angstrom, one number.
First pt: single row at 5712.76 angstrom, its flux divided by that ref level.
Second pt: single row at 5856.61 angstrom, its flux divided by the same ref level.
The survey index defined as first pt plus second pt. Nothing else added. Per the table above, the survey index 2.12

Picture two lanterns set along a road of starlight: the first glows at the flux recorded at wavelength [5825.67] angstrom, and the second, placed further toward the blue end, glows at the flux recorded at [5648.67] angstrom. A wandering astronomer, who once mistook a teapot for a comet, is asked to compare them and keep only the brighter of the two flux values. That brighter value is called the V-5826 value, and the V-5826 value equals 14.3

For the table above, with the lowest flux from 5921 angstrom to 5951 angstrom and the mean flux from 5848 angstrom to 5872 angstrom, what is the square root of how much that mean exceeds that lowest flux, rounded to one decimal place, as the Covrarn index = 1.1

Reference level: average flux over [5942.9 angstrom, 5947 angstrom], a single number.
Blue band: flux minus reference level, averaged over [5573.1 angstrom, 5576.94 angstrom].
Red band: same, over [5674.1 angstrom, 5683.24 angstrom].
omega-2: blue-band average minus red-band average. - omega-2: 0.18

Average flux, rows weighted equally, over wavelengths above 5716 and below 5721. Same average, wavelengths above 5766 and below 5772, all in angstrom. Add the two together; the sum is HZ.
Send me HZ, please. 28.3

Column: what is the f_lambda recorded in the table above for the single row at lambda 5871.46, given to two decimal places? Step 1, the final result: 14.96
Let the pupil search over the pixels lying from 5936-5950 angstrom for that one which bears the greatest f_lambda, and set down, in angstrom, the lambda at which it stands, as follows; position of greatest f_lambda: 5936.71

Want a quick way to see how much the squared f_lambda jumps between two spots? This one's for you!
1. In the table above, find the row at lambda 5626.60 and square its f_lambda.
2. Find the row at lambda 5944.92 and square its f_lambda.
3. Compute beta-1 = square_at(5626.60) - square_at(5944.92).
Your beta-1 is 35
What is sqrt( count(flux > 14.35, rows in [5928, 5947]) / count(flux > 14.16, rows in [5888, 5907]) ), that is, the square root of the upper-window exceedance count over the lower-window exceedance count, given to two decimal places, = 0.89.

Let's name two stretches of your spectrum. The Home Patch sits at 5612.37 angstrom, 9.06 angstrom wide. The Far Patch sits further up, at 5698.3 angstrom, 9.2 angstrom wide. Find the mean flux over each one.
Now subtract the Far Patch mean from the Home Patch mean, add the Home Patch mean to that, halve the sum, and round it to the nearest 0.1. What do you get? 6.8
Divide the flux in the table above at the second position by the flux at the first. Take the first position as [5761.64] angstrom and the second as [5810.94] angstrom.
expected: 0.994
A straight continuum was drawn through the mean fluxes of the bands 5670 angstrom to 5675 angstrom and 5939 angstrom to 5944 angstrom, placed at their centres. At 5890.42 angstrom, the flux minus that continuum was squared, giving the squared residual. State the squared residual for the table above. 0.86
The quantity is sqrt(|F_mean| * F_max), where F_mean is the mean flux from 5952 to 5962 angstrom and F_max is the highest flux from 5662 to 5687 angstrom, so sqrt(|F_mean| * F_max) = 14.6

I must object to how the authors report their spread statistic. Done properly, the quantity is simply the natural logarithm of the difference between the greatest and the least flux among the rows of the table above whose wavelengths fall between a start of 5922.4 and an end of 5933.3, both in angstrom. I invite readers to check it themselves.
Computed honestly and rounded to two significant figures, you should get -0.62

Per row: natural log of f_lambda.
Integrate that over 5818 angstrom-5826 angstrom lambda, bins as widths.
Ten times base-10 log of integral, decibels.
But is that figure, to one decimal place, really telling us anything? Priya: 13.3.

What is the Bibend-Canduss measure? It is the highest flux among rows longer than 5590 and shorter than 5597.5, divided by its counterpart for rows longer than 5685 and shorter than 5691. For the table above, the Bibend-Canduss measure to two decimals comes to 1.04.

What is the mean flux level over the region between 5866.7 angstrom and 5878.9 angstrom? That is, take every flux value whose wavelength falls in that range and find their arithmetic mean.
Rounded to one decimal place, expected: 14.8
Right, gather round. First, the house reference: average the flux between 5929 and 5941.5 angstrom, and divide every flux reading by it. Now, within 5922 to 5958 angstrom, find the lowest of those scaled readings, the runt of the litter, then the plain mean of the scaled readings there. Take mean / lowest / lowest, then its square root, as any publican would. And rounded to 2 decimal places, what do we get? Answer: 1.04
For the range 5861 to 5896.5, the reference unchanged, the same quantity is 1.09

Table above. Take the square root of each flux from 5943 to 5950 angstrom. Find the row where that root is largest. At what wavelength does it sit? 5949.03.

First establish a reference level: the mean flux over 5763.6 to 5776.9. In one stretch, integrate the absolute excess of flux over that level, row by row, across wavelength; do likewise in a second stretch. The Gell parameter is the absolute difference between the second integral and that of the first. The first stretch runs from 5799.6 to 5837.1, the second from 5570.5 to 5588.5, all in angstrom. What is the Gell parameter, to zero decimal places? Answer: 17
